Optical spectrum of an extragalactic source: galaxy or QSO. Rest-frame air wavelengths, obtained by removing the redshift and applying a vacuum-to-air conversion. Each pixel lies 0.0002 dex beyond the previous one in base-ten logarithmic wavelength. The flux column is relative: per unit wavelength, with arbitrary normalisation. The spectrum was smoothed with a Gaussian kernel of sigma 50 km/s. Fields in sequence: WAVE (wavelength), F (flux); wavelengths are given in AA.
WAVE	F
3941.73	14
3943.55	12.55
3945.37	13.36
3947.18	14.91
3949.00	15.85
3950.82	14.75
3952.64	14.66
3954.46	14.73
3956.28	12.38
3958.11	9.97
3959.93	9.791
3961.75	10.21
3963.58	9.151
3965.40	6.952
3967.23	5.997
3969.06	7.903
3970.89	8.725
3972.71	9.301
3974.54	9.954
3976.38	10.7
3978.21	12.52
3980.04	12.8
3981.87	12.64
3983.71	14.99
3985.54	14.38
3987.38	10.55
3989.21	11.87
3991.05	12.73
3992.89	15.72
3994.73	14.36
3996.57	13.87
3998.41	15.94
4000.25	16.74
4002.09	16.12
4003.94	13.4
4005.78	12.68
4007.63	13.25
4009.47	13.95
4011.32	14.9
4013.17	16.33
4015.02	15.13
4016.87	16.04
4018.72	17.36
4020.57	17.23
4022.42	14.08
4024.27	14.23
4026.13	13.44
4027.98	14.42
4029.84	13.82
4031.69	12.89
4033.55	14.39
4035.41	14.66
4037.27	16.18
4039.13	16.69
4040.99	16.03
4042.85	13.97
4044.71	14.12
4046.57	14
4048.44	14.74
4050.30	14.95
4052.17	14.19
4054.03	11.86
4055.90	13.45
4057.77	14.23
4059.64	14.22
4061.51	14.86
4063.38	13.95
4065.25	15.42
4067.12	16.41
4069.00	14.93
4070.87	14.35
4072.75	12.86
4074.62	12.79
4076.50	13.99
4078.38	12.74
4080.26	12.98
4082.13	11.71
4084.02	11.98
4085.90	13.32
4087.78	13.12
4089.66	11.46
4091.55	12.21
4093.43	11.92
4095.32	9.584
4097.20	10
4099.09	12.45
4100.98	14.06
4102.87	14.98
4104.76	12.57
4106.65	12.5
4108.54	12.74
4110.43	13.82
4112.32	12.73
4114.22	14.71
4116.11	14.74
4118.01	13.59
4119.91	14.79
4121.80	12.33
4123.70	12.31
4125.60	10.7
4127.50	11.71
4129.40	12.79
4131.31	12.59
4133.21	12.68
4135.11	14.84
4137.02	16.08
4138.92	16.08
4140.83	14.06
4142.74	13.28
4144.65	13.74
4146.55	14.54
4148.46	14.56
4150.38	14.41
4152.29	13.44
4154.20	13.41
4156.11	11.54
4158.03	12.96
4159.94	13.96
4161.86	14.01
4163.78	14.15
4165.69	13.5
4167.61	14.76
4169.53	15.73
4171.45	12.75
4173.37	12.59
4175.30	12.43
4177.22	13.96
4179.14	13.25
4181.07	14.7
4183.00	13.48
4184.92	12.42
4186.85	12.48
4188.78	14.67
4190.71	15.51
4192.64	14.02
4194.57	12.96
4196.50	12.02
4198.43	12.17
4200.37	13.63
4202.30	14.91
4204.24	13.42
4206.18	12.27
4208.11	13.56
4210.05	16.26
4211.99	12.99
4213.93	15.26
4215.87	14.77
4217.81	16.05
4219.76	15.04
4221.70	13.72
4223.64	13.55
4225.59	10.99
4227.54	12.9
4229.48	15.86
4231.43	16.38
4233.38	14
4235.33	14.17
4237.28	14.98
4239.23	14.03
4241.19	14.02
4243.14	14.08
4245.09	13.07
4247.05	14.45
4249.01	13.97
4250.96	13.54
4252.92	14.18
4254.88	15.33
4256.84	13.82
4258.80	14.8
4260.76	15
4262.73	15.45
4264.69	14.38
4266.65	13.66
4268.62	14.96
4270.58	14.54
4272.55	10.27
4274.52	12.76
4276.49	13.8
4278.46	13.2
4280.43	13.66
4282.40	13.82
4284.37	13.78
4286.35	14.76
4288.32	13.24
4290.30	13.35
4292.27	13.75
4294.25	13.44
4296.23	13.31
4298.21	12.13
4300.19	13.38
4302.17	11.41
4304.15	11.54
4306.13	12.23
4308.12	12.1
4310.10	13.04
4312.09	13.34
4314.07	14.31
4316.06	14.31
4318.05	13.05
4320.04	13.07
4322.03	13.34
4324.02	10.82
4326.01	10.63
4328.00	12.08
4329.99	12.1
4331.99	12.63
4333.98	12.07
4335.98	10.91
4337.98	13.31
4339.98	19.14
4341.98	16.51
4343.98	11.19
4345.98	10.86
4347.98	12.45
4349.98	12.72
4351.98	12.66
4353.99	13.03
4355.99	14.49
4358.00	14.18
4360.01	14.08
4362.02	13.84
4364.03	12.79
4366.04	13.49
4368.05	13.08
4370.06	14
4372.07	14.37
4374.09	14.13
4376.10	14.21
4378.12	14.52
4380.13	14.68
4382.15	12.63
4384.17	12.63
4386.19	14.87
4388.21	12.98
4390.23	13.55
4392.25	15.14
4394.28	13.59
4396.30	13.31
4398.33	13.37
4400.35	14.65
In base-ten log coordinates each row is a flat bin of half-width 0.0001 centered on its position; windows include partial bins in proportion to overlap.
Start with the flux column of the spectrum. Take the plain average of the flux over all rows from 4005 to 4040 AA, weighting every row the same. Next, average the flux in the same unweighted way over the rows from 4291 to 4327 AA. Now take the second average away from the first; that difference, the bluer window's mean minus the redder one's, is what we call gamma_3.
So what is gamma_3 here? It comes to 2.1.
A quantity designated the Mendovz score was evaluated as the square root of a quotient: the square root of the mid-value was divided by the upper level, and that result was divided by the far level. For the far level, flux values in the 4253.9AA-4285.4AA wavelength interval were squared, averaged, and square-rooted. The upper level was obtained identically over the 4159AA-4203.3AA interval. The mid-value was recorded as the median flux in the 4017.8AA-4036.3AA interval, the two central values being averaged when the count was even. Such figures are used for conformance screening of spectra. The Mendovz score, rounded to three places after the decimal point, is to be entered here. 0.140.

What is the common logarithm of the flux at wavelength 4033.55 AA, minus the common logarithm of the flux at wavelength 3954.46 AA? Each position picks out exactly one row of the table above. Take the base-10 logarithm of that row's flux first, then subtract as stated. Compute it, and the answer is -0.010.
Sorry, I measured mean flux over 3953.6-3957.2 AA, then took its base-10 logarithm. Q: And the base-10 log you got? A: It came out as 1.13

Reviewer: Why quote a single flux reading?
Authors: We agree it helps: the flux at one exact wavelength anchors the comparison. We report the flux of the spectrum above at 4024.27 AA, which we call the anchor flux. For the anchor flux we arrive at 14.23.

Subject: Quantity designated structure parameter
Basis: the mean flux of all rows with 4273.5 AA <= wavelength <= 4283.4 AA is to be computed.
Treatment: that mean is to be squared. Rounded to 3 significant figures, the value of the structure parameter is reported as 181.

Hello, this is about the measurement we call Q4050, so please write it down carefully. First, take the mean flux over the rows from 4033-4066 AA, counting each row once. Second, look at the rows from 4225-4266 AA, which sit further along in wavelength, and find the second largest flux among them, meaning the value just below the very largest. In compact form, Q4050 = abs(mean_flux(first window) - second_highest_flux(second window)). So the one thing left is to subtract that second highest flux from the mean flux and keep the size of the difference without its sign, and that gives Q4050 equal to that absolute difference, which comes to 1.3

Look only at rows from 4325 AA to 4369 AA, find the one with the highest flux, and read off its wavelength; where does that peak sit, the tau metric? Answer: 4339.98 AA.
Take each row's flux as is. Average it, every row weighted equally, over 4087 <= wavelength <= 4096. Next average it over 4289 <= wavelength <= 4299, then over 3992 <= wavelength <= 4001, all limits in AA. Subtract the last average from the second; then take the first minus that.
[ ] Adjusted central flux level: 13.8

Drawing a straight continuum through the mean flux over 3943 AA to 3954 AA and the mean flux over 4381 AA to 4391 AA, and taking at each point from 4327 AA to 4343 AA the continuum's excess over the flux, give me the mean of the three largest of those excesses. 1.8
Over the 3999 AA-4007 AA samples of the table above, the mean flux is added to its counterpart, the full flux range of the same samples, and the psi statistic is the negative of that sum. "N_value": -18.8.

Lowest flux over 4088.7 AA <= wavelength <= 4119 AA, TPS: 9.584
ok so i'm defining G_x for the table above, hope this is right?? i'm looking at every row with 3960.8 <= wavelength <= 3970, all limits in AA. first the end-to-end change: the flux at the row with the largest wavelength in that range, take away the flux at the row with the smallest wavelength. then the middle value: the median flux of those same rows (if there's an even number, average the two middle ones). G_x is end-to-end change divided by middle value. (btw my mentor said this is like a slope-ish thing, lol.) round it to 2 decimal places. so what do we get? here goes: -0.29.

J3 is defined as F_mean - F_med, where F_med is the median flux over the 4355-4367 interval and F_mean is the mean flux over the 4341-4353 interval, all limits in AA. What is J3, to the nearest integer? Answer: -1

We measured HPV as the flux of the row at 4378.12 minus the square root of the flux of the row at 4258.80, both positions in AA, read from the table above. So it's 10.7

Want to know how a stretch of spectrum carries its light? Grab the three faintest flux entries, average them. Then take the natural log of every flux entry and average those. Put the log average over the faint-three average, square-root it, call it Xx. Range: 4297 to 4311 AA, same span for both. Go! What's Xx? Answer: 0.463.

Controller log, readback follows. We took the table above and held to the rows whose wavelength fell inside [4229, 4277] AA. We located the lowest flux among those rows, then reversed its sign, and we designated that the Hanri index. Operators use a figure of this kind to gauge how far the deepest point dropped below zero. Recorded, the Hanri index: -10.3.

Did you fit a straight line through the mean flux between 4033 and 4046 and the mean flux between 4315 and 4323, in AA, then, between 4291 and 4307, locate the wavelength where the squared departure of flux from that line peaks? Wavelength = 4302.17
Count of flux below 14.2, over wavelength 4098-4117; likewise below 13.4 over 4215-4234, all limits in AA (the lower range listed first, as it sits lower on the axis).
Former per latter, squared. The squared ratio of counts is 12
